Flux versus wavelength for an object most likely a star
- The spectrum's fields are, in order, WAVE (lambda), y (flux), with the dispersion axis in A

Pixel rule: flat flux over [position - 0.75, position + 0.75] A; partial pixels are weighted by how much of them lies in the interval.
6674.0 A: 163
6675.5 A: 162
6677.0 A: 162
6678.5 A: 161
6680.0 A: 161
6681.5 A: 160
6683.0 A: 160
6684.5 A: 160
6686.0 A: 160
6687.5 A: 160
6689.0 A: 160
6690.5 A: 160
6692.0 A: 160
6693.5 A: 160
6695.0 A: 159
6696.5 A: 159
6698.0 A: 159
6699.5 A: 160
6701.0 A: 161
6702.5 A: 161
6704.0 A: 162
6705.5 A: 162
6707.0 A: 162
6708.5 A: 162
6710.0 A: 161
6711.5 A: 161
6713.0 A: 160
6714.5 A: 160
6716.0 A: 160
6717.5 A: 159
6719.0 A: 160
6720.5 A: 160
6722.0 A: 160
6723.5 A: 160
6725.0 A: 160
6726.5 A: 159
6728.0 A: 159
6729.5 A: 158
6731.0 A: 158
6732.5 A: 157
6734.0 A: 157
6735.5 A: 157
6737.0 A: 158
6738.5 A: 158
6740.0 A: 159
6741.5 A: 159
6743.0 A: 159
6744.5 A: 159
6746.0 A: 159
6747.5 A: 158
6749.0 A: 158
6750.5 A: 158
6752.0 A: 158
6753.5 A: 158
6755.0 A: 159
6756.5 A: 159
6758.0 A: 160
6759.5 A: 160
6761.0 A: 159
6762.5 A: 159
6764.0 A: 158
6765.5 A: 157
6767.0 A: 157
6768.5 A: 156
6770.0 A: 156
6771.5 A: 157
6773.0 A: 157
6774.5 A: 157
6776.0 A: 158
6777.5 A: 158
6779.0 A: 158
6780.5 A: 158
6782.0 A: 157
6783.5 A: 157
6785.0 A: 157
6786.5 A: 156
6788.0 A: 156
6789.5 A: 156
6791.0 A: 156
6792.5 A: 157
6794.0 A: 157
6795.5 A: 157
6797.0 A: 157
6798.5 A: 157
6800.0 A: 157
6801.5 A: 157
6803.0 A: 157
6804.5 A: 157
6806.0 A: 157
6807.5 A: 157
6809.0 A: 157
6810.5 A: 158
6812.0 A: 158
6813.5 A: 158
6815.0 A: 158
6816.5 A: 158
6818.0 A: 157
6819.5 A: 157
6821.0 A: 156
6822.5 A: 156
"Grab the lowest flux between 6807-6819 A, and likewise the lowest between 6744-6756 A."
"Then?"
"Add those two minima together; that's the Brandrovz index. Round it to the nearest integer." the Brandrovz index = 315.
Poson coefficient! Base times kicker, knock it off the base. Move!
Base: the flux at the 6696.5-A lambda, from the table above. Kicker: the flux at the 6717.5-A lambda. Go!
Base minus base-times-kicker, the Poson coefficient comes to -25122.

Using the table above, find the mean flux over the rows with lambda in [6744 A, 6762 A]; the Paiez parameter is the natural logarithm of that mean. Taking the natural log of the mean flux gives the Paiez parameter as 5.07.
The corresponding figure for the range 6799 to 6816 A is 5.06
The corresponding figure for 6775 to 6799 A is 5.06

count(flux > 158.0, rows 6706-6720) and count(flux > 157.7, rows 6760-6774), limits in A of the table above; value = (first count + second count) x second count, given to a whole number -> 36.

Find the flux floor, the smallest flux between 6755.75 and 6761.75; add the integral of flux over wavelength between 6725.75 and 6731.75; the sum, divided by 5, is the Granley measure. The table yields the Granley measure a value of 222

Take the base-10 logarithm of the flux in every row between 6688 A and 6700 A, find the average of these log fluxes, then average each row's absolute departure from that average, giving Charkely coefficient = 0.0013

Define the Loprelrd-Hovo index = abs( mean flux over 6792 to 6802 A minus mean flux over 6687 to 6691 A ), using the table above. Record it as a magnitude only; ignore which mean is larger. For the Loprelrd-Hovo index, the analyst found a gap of 3.0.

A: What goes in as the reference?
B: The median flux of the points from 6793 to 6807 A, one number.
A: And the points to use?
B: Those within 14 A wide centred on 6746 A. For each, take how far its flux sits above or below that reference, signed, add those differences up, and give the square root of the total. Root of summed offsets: 3.7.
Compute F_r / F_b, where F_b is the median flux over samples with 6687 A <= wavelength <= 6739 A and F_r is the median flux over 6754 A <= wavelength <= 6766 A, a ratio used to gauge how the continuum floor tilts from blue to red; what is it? 0.99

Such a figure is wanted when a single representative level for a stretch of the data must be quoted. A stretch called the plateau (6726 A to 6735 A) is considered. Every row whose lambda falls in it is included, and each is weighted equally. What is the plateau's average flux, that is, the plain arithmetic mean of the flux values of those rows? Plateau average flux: 158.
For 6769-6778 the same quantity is 157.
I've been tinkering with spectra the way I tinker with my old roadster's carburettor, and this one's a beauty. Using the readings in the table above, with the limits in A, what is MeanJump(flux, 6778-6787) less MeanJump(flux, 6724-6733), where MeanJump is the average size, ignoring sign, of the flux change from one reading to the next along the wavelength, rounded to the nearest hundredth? -0.20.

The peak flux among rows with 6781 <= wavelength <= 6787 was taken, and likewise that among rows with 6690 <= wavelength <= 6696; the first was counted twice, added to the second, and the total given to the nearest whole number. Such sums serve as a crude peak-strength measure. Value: 474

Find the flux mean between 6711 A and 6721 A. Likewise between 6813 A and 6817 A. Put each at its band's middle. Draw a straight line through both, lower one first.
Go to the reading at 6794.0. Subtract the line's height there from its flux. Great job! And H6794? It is -1.42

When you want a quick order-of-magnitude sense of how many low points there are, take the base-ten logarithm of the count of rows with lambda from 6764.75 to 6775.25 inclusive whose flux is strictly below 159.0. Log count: 0.85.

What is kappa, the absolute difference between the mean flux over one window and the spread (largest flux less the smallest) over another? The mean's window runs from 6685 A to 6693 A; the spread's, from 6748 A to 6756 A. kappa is 159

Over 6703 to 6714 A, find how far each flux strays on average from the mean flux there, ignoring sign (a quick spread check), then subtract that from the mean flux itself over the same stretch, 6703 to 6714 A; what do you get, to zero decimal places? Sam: 161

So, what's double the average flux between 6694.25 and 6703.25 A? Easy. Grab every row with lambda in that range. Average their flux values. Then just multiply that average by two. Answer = 319.7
